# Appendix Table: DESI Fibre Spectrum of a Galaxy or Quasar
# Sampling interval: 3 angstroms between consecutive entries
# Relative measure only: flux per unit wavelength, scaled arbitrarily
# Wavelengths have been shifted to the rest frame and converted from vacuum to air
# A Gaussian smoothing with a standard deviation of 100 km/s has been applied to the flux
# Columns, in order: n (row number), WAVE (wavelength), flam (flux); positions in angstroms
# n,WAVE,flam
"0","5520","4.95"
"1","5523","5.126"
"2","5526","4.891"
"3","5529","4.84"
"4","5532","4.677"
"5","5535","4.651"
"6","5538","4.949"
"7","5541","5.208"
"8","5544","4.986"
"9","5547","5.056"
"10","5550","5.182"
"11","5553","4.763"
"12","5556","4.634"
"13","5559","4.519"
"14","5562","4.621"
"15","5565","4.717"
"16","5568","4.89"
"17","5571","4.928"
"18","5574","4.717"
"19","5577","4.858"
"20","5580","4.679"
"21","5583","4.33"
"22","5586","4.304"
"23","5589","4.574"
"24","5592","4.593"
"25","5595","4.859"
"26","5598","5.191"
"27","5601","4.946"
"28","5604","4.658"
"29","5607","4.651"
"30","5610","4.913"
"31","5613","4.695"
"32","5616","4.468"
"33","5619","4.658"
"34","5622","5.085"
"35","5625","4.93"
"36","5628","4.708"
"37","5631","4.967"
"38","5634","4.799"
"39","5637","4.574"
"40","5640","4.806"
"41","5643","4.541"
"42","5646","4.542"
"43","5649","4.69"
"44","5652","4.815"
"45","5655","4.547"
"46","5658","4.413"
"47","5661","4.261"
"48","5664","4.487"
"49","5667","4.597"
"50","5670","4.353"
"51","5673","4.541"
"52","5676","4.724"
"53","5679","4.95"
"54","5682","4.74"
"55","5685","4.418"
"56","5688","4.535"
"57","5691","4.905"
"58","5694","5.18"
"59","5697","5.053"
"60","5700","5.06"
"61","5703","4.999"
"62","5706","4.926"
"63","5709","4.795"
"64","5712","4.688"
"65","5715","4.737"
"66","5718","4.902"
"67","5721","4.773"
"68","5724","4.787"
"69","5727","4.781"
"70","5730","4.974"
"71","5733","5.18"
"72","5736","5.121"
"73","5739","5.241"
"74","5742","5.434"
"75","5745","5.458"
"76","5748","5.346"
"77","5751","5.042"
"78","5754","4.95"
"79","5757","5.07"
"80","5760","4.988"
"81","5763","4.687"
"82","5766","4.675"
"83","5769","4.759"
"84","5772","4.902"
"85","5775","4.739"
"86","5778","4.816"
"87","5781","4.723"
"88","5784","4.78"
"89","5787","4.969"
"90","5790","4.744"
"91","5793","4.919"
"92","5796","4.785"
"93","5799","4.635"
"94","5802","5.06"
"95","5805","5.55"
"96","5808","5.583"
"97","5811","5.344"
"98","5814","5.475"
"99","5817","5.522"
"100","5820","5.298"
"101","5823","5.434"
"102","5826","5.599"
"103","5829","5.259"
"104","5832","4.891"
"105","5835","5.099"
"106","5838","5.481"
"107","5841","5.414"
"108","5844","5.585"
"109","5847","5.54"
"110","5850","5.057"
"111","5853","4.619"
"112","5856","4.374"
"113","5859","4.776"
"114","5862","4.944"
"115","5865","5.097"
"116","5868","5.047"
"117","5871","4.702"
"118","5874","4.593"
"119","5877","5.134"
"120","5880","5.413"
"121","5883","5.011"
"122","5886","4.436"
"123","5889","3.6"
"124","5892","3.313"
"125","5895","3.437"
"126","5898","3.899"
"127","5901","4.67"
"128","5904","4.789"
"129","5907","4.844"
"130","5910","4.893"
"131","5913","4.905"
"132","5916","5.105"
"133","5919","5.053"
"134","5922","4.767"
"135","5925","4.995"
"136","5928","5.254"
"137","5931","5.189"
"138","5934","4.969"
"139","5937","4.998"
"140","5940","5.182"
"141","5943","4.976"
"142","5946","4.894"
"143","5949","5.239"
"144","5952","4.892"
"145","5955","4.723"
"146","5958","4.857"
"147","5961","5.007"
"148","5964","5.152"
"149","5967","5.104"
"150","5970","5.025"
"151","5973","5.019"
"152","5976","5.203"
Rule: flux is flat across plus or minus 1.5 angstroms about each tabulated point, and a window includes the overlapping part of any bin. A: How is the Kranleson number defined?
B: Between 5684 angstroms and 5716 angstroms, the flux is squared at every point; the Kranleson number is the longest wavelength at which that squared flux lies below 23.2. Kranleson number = 5715 angstroms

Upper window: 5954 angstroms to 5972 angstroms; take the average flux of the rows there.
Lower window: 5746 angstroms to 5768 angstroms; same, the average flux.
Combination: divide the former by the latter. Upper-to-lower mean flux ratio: 1.00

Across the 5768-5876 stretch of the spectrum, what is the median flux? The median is 5.01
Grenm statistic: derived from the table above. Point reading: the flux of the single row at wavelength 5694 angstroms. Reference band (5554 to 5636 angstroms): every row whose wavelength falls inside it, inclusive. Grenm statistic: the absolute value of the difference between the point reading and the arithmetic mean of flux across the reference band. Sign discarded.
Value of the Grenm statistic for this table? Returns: 0.4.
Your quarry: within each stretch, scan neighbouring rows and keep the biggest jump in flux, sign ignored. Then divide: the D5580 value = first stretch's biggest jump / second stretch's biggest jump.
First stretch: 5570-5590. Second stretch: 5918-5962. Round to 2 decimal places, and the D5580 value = 1.01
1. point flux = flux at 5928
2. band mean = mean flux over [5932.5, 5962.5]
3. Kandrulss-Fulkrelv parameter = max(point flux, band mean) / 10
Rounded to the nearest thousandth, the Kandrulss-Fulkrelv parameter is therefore 0.525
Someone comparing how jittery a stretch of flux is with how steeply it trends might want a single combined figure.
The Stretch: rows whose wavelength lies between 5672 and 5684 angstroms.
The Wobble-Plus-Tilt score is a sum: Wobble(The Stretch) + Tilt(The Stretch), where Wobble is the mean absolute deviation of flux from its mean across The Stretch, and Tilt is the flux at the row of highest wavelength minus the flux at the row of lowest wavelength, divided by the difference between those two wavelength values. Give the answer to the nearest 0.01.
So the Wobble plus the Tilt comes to 0.13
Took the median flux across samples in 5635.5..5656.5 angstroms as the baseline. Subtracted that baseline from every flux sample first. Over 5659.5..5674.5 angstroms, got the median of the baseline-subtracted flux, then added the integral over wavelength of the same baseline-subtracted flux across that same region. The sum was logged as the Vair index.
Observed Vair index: -2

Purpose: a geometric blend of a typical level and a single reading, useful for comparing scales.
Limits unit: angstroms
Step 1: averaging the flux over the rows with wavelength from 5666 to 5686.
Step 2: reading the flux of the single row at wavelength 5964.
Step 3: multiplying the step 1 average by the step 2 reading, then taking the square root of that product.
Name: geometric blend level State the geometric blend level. 4.88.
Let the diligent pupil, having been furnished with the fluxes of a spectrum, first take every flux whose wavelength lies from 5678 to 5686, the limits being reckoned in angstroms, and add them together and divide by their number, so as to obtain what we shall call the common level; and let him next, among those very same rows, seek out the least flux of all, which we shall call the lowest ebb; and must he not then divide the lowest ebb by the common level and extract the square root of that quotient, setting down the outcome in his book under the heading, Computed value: 0.969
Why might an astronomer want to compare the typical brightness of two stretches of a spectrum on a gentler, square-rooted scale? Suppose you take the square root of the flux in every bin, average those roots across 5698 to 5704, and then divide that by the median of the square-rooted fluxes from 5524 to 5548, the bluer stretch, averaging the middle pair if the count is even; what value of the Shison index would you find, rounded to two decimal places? 1.01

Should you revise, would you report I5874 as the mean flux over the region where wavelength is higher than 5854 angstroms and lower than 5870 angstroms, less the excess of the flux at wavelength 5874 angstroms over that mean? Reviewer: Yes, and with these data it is 5.1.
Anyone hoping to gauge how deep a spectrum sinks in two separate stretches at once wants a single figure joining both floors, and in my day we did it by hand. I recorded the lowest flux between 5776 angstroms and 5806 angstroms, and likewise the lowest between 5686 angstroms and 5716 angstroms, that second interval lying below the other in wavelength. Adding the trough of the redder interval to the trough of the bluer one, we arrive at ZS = 9.2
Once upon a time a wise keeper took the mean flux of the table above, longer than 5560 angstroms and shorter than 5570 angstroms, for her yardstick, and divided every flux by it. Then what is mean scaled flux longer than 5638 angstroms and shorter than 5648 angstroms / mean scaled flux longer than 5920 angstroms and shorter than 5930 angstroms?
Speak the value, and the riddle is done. 0.92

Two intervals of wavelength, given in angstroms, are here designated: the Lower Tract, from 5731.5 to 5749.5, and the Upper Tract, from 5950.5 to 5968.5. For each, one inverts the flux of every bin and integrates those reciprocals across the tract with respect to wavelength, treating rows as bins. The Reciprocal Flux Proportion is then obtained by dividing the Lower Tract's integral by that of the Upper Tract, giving 0.94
